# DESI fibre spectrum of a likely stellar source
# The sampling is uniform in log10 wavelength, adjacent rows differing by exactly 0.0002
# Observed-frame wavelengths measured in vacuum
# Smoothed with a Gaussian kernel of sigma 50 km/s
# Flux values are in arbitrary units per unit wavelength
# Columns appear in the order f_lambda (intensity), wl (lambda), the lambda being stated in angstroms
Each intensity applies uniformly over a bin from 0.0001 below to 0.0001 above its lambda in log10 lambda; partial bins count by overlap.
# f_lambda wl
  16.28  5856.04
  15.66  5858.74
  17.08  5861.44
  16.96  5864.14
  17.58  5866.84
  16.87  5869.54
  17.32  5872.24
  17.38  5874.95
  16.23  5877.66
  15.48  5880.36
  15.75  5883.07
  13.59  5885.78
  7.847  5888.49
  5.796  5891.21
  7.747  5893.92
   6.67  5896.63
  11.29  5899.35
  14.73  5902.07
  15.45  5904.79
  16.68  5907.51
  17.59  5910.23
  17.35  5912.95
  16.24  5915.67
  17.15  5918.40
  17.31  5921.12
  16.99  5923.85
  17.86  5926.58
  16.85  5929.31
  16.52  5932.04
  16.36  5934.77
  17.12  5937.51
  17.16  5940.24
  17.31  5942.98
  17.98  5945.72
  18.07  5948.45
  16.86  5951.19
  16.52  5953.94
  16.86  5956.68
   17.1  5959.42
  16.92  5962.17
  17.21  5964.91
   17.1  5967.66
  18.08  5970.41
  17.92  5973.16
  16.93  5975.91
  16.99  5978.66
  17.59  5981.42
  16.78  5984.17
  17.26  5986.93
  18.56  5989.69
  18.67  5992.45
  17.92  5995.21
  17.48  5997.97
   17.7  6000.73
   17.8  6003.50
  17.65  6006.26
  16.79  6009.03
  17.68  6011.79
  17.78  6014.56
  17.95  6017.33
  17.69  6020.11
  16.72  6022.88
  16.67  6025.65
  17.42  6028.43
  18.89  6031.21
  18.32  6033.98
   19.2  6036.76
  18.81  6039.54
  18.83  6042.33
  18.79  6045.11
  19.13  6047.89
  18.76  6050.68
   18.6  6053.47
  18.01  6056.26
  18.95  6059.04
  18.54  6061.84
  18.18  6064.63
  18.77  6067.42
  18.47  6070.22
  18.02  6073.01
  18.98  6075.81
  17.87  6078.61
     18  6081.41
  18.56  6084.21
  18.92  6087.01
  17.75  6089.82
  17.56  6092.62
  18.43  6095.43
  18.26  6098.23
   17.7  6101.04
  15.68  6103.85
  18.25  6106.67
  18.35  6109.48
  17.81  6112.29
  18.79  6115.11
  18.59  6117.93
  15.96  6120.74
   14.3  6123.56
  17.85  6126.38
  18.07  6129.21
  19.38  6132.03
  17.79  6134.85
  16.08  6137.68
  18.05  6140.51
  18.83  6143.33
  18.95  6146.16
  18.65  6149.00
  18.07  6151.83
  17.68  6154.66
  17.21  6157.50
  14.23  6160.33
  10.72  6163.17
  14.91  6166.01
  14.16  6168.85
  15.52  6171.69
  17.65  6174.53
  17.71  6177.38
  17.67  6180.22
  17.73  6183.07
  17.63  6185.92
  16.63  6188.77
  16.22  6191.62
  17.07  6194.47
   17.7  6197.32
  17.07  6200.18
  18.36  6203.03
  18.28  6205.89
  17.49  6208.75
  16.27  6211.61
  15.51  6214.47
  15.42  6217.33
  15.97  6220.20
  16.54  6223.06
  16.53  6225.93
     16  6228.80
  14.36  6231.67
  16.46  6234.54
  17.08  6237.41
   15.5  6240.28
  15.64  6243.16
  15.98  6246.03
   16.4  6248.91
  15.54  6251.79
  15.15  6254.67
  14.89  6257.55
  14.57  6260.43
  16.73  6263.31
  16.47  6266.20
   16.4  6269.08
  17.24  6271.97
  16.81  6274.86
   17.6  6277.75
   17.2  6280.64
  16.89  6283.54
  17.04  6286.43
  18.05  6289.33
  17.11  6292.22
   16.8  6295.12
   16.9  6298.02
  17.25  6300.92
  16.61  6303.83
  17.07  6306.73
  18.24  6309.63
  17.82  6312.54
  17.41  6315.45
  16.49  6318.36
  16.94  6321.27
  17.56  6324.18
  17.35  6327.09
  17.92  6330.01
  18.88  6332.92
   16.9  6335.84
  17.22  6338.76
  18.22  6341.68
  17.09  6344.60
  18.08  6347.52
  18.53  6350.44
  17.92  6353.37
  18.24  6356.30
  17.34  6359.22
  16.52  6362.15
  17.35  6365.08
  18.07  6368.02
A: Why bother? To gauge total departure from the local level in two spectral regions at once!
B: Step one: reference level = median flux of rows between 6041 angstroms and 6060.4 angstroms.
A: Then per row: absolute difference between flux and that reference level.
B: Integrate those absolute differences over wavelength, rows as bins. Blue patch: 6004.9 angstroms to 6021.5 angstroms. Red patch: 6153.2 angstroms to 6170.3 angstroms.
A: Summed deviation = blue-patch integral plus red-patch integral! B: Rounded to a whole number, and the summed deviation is 88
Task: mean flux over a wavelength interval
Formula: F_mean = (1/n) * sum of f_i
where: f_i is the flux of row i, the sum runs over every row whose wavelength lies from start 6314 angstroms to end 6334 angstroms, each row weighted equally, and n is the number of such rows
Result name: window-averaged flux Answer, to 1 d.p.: 17.5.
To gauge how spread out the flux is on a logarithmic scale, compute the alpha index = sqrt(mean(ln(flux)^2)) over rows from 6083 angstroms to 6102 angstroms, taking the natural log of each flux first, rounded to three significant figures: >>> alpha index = 2.90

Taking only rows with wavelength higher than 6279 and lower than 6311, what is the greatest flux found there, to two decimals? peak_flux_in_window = 18.24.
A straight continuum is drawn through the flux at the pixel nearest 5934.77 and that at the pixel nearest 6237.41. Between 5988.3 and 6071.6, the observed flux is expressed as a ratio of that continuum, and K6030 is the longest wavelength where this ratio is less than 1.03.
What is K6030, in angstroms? 6025.65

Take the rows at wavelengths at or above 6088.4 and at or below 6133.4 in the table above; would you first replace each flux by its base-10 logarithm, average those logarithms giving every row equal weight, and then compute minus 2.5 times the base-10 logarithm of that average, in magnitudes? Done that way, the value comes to -0.239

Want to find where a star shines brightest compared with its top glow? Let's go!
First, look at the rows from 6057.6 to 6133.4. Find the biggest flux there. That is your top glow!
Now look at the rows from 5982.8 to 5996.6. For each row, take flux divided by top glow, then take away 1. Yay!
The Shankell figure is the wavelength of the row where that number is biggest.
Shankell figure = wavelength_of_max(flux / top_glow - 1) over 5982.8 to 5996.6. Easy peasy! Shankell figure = 5992.45 angstroms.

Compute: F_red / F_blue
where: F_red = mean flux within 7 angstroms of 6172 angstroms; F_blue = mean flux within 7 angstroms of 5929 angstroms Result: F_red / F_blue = 0.95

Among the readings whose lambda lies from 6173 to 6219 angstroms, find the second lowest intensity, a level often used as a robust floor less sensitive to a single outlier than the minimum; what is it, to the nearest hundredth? 15.51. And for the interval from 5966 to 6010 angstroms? 16.79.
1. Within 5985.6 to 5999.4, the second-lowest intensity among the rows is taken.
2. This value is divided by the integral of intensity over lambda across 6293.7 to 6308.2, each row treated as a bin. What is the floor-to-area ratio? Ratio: 0.0712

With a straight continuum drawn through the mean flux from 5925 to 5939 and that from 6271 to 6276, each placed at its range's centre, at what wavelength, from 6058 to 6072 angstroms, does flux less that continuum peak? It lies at 6059.04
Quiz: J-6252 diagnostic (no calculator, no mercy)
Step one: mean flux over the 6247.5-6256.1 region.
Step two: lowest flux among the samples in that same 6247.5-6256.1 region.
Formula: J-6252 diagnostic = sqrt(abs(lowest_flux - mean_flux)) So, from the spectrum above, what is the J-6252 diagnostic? 0.74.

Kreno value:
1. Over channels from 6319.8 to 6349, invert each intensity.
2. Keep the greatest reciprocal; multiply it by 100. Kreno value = 5.92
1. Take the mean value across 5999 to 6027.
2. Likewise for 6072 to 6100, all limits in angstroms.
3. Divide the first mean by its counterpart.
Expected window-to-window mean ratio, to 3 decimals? 0.957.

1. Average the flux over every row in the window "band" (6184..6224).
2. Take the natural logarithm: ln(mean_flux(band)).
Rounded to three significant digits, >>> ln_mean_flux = 2.83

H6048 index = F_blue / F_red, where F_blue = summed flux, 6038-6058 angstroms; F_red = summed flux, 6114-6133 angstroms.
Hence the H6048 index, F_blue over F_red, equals 1.06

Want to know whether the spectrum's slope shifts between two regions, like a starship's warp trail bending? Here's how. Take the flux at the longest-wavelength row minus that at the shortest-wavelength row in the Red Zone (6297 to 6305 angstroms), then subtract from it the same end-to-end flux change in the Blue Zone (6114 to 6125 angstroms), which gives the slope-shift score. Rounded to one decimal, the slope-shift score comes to 4.2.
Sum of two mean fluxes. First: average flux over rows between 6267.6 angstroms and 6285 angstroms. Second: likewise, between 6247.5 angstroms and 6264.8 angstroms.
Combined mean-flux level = 32.6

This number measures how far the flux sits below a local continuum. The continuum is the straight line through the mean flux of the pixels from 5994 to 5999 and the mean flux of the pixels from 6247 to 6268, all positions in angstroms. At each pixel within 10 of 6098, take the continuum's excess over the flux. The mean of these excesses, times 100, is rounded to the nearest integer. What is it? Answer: -75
